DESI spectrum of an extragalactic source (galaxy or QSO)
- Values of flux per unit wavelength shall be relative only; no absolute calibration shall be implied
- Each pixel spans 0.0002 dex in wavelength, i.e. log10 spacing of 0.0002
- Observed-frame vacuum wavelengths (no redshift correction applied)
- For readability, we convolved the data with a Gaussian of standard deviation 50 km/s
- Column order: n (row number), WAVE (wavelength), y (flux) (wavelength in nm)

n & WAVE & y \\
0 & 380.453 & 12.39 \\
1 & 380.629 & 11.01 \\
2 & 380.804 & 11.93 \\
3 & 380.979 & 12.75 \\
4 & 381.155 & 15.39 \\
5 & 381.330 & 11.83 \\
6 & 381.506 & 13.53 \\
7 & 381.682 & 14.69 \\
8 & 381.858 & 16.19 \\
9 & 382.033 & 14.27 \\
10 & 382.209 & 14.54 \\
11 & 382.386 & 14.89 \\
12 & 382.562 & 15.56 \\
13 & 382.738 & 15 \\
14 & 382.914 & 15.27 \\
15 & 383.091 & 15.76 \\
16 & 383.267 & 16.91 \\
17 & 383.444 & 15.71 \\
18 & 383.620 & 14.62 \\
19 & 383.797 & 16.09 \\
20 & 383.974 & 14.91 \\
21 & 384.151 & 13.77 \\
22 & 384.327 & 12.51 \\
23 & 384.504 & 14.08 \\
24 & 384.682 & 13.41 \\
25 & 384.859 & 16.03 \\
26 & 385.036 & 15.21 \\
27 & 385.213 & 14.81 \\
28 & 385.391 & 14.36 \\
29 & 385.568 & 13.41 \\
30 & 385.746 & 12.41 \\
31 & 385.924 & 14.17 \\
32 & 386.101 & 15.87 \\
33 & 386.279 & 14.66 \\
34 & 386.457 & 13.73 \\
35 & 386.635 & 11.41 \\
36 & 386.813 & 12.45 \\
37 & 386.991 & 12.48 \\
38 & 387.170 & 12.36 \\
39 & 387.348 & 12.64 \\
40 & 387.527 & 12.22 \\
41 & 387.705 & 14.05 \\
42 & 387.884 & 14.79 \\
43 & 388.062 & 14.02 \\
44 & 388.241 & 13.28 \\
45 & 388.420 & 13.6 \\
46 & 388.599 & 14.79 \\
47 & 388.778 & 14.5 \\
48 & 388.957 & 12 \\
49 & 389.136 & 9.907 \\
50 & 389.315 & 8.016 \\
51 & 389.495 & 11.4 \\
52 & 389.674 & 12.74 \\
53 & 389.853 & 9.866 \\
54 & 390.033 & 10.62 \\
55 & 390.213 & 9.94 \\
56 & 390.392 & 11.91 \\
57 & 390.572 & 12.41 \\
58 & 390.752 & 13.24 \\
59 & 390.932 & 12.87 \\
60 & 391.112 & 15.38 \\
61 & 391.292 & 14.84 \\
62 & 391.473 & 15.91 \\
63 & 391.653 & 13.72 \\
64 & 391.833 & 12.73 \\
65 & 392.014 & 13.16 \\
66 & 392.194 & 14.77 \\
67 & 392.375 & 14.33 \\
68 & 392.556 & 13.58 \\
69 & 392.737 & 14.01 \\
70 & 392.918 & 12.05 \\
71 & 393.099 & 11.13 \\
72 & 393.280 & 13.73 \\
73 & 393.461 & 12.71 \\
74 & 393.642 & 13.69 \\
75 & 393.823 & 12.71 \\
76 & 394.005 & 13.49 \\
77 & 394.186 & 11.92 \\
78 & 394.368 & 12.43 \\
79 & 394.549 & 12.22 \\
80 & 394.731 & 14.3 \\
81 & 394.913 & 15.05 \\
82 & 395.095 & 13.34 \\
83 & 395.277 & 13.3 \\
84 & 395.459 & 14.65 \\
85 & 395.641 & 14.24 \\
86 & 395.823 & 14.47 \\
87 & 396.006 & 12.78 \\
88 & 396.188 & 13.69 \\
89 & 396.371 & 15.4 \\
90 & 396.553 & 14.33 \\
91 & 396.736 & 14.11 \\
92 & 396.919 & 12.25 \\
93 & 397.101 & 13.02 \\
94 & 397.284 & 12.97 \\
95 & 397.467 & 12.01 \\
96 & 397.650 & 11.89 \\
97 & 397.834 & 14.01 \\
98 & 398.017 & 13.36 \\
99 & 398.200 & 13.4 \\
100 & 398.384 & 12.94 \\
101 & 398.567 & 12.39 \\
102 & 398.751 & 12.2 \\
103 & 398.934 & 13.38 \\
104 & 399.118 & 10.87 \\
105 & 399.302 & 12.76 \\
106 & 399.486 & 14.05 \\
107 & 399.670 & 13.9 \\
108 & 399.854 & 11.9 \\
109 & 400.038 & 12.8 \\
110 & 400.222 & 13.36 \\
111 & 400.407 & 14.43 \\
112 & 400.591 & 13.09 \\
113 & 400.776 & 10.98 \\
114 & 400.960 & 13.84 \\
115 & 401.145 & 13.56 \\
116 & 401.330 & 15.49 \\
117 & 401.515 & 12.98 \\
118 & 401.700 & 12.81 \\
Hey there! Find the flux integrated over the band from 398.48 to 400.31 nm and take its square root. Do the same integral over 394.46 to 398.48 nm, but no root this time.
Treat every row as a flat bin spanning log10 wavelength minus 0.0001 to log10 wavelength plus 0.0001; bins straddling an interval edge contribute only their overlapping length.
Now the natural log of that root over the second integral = -2.42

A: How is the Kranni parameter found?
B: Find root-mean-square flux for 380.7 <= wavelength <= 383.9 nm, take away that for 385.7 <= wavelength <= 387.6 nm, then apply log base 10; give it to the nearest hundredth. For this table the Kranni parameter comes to 0.20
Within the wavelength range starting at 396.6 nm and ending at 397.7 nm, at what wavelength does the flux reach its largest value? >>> 396.736 nm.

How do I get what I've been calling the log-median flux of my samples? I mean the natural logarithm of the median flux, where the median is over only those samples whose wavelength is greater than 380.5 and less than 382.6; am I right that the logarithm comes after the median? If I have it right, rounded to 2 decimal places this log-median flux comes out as 2.67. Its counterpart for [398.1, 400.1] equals 2.55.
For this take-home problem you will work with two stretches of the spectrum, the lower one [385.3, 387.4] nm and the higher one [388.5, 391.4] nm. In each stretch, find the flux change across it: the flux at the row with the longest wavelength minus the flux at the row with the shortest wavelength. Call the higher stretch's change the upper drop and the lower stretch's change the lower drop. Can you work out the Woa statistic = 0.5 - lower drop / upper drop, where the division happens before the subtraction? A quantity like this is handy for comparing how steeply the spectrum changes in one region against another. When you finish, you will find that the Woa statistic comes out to 34.9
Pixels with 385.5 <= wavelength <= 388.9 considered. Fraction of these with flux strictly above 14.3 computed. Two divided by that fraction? 8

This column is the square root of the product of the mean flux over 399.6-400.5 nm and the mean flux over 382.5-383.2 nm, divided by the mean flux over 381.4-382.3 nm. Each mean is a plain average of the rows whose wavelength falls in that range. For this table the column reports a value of 0.98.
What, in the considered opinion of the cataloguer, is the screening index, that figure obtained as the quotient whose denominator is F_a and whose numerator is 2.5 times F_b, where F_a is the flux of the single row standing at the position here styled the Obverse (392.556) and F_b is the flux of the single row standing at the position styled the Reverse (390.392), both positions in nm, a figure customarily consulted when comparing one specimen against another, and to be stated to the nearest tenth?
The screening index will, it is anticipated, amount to 2.2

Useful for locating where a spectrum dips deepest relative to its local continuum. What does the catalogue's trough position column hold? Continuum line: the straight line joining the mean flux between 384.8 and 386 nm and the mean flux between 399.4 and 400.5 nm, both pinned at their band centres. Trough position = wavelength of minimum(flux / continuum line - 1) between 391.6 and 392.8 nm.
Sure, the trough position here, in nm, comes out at 391.833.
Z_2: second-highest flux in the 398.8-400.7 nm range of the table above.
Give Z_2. 14.05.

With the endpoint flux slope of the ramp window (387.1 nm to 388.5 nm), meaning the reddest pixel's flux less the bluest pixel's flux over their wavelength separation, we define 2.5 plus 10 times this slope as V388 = 12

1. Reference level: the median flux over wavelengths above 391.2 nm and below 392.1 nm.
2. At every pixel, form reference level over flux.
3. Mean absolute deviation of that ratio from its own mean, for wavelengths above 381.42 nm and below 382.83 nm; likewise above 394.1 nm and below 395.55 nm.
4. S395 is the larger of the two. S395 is 0.072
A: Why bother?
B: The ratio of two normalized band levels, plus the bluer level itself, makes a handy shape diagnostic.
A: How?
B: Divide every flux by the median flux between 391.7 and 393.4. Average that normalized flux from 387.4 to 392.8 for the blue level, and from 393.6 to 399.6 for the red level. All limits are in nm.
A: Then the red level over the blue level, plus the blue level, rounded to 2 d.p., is 1.98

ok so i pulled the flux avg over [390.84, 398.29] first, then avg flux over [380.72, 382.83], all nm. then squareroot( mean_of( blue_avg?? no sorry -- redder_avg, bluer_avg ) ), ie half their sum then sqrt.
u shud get 3.72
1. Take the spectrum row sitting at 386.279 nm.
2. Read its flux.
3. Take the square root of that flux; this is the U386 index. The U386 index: 3.83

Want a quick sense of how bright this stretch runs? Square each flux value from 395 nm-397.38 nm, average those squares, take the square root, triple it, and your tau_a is 41.3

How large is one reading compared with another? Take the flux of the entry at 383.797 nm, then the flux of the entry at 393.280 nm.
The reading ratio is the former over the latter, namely 1.17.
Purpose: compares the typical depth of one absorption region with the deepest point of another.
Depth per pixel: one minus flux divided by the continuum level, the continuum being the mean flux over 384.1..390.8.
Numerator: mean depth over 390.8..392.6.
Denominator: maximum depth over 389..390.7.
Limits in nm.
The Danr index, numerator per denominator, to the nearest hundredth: -0.23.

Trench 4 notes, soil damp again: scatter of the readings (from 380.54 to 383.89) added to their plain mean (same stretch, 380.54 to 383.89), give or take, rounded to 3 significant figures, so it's 16.1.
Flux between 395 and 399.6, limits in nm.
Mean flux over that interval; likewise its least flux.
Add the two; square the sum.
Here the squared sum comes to 583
